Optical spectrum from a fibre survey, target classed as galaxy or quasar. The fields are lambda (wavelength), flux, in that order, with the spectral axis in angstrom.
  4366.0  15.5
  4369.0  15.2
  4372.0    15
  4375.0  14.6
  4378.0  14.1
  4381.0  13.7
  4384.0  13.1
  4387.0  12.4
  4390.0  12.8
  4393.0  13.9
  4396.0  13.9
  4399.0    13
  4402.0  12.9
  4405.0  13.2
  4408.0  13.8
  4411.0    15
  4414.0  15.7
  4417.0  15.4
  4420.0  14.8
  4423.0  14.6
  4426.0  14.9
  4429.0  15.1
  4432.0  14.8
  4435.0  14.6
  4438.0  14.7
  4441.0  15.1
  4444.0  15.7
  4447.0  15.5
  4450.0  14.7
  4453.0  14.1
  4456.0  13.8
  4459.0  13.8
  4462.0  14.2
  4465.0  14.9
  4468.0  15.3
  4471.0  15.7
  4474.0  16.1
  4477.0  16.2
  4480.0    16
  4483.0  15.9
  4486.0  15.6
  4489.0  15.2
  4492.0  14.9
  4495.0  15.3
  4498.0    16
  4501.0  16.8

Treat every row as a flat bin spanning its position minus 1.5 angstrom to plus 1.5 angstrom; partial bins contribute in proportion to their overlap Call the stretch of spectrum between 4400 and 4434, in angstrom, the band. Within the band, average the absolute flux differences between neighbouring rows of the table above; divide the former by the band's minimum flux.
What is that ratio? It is 0.036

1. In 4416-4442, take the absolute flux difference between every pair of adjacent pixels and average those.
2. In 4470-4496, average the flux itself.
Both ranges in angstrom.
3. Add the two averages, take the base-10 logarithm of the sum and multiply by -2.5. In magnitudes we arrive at -3.01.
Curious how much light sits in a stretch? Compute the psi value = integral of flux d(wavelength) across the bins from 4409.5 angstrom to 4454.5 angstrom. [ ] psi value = 674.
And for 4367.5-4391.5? 333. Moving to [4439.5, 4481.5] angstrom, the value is 633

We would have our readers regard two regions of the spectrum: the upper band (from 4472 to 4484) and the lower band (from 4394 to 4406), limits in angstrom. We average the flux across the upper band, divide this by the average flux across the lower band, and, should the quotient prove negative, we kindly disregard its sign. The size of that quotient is 1.21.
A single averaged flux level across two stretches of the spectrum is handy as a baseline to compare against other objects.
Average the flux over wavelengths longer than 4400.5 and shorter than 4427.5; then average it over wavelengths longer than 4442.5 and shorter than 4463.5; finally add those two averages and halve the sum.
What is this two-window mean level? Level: 14.5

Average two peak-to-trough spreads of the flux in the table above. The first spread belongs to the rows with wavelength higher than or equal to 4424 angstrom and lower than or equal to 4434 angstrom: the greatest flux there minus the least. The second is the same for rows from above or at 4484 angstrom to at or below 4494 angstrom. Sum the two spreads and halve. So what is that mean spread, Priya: 0.5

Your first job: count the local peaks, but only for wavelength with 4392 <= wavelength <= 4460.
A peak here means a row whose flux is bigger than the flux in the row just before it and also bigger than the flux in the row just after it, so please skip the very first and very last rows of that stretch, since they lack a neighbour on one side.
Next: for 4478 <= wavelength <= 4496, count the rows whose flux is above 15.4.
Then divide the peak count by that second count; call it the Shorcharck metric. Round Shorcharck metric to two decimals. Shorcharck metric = 1.00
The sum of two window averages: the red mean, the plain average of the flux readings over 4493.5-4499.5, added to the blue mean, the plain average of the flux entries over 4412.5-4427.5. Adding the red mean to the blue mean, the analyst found 30.7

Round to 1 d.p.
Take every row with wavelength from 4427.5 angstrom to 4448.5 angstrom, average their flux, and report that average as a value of 15.1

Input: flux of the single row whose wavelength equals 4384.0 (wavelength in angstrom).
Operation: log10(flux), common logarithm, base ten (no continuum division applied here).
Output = 1.12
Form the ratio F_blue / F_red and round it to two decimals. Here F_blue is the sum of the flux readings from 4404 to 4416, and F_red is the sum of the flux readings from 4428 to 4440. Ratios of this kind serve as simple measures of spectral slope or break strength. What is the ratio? 0.97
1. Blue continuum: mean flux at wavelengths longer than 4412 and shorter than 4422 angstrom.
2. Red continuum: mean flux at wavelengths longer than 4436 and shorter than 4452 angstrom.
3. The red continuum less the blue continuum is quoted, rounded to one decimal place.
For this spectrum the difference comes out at -0.2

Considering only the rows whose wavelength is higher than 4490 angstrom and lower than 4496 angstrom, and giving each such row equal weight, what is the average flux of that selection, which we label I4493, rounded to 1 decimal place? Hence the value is 15.1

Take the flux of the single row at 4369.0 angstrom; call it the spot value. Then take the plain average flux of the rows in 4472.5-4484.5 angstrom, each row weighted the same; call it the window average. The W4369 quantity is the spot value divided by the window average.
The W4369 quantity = 0.95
